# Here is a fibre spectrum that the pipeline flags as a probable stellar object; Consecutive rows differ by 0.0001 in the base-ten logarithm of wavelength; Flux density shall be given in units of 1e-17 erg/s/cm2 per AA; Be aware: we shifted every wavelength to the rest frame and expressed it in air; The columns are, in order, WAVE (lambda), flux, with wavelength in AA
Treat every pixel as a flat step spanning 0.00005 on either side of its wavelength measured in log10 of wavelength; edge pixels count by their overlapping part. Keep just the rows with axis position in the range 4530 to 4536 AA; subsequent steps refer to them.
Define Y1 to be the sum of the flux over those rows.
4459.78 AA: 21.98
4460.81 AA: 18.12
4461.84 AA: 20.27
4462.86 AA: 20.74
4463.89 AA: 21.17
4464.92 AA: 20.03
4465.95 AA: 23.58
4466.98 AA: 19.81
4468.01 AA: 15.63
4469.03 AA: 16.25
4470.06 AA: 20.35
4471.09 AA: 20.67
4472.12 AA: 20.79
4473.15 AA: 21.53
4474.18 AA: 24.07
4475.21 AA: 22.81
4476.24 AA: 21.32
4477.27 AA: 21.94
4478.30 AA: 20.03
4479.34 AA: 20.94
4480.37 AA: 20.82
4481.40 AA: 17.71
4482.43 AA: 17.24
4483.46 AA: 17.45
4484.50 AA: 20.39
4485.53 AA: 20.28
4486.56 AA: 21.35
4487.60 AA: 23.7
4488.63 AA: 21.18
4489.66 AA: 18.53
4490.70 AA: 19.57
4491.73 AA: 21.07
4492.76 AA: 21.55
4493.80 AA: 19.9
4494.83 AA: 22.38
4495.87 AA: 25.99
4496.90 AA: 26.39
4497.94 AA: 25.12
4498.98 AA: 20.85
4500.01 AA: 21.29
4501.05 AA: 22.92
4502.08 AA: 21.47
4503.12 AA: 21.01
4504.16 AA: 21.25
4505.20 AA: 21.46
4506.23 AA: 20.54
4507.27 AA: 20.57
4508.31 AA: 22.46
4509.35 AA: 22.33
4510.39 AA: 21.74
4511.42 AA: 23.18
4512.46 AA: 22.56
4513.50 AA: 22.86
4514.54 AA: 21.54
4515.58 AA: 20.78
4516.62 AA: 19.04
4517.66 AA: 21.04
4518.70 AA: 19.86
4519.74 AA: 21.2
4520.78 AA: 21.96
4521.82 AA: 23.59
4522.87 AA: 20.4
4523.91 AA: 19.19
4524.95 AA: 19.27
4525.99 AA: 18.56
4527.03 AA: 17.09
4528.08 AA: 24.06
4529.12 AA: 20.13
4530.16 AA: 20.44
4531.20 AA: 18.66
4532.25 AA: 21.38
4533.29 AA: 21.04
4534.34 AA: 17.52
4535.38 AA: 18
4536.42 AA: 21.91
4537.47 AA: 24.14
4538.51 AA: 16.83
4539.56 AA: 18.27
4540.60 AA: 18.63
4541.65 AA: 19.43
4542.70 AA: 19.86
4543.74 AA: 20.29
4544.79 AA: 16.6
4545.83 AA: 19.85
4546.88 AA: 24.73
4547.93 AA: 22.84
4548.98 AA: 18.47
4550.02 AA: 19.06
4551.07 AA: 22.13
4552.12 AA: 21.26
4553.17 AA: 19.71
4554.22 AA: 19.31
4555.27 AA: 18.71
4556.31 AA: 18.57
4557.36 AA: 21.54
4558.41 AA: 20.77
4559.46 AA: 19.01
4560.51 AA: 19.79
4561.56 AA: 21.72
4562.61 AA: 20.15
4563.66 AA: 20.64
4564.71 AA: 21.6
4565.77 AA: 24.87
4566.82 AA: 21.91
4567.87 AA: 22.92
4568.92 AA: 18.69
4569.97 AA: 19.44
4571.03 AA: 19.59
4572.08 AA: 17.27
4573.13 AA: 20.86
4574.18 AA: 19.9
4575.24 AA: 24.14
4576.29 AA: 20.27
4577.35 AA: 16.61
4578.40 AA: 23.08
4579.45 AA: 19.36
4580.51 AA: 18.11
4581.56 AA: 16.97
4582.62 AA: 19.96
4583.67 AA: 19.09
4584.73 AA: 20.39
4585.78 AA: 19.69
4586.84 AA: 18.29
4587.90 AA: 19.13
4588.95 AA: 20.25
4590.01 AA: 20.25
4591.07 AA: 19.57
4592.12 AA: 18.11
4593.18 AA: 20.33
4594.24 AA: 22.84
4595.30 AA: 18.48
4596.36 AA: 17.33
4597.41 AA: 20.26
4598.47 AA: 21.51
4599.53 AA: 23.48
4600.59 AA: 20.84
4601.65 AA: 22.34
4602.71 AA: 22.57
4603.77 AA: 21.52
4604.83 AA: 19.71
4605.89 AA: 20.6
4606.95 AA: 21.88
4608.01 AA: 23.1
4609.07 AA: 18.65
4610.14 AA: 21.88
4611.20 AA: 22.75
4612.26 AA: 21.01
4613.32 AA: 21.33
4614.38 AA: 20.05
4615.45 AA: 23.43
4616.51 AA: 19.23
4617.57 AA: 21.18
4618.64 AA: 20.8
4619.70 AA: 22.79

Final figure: 117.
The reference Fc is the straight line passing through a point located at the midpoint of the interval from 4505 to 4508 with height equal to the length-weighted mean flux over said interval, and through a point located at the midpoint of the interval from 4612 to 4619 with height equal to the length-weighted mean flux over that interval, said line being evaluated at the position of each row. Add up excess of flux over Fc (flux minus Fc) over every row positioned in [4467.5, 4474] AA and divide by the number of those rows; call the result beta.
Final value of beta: -1.7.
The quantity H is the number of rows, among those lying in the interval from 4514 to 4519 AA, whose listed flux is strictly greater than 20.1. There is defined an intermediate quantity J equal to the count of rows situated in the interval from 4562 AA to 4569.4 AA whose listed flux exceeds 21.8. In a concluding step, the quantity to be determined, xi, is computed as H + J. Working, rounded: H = 3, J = 3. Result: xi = 6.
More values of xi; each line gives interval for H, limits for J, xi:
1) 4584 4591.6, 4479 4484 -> 3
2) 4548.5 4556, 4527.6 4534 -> 3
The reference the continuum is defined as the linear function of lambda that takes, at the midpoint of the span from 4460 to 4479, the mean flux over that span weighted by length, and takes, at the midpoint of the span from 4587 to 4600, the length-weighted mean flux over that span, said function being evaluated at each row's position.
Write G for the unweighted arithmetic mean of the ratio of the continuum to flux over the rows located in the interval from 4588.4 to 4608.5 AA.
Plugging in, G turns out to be 0.97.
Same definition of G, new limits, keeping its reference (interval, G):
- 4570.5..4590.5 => 1.03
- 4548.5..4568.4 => 0.98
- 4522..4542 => 1.04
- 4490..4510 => 0.93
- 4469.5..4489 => 0.99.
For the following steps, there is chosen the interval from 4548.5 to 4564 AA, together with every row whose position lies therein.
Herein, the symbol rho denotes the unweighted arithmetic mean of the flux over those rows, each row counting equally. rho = 20.1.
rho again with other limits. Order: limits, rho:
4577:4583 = 19.0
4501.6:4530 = 21.1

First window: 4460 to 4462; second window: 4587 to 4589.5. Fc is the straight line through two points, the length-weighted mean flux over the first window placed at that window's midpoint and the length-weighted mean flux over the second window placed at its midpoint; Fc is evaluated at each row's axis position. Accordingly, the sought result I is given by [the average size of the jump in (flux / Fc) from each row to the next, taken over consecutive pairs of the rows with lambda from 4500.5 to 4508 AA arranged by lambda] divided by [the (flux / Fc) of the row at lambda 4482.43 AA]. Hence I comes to 0.03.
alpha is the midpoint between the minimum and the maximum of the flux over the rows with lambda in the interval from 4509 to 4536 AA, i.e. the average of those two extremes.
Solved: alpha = 20.6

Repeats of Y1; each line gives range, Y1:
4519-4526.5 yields 144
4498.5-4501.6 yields 65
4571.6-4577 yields 102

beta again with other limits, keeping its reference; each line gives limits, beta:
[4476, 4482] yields -0.4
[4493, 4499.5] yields 2.5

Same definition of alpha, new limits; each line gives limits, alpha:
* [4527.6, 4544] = 20.5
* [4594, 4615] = 20.4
